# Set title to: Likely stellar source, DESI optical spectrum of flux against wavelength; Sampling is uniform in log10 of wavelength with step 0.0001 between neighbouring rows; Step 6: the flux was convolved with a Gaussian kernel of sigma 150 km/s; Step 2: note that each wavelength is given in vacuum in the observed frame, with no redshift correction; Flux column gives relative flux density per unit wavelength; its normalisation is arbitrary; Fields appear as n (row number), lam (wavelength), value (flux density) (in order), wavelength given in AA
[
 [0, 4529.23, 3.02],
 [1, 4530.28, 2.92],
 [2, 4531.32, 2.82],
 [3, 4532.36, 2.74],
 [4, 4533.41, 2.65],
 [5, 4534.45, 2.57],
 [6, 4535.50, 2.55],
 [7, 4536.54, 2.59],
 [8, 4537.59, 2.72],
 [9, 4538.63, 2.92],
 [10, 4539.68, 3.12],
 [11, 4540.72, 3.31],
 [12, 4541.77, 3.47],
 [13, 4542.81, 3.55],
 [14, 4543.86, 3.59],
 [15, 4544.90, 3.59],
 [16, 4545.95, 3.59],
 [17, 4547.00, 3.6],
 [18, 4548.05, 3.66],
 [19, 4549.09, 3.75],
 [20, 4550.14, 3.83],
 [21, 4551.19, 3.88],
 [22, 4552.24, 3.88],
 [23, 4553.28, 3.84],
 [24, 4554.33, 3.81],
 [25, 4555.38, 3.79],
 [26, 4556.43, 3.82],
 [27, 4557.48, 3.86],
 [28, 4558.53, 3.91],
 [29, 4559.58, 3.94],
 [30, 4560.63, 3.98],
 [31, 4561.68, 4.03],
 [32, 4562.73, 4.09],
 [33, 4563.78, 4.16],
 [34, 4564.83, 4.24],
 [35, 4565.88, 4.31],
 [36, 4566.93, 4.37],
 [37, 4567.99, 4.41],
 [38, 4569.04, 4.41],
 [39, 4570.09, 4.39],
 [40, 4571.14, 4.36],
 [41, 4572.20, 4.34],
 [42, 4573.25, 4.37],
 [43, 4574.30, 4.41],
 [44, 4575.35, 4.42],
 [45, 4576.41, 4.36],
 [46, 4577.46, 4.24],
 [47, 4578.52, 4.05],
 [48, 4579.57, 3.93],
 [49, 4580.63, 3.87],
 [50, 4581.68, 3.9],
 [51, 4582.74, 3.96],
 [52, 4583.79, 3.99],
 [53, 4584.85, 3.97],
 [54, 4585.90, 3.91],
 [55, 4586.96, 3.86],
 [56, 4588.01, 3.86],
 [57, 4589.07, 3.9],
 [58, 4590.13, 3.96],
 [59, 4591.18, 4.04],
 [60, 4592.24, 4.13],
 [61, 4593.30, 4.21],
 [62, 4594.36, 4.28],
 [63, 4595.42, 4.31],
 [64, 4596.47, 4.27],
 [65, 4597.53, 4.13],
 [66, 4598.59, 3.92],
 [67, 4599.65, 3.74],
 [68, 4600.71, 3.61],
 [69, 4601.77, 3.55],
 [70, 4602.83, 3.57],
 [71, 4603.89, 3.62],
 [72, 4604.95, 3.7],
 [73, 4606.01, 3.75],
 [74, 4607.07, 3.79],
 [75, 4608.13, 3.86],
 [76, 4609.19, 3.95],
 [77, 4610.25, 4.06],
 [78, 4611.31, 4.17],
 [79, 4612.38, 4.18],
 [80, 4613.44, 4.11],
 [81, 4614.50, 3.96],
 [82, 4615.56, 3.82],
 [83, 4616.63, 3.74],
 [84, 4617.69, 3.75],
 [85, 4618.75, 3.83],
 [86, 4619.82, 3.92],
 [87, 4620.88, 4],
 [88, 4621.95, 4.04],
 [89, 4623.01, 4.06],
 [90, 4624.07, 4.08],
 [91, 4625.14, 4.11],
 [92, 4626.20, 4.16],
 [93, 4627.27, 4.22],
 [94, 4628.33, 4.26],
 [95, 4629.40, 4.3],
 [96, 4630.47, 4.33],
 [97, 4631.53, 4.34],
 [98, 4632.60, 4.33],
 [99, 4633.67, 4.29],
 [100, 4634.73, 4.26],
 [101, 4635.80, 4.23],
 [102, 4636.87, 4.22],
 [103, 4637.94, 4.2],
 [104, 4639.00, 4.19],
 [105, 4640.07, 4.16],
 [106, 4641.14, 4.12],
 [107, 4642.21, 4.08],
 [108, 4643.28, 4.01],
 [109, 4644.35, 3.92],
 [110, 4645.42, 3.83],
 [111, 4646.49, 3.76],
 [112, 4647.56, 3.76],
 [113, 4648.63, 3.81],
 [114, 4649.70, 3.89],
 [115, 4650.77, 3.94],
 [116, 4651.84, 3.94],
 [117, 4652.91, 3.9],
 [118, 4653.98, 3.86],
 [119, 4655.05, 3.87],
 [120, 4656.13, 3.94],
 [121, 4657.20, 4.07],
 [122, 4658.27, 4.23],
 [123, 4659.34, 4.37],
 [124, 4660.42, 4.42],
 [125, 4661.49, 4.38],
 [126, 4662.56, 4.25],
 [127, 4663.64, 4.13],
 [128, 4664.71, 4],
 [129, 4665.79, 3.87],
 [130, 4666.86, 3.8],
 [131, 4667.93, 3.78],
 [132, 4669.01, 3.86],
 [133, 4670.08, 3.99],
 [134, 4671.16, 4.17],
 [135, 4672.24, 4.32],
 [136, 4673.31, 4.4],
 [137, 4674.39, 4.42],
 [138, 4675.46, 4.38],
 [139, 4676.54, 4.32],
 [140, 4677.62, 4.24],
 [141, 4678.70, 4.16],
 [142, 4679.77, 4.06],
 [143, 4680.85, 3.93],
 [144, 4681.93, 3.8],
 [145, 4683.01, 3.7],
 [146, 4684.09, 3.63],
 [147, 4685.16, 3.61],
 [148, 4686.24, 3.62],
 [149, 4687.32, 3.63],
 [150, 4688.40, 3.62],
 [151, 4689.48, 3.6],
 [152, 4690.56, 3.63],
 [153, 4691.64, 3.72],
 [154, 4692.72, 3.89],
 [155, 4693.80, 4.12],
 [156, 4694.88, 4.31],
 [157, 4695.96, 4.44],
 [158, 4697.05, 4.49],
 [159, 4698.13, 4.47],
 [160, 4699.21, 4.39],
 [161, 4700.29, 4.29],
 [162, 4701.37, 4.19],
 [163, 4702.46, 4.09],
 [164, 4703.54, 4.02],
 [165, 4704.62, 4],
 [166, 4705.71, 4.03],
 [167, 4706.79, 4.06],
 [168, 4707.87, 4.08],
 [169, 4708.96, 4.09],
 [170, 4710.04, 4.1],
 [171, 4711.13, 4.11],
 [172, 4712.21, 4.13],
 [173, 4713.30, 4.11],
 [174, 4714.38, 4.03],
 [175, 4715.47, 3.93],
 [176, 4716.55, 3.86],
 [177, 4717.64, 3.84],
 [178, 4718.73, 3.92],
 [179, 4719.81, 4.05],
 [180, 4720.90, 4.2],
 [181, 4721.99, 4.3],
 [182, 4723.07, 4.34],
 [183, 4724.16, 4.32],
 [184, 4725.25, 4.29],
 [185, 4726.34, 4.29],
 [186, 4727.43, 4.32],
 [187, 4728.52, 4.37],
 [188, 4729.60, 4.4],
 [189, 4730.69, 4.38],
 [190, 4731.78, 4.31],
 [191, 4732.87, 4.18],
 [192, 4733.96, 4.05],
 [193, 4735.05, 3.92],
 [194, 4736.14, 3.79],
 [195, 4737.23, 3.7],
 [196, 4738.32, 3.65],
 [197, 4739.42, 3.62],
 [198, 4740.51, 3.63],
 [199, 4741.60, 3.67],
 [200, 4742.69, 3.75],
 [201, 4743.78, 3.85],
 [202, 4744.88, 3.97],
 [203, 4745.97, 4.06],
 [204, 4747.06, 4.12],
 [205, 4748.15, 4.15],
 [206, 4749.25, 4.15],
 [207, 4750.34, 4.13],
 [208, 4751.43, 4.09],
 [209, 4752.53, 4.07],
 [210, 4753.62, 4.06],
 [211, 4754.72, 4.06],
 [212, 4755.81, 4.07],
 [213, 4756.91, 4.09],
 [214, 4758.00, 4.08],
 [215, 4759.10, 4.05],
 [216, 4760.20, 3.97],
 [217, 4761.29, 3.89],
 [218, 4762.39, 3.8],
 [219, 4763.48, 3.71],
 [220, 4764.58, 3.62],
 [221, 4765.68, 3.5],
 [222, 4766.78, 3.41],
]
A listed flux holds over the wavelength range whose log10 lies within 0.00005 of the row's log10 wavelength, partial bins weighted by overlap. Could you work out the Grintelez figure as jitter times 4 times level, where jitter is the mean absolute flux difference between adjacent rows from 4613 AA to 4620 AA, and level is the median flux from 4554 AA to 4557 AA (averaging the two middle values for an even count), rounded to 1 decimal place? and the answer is 1.4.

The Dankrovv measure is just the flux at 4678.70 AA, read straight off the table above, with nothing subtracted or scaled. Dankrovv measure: 4.16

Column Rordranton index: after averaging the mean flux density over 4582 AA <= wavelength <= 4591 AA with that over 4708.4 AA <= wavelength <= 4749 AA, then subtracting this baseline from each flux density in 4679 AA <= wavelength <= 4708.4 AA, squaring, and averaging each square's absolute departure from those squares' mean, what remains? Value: 0.066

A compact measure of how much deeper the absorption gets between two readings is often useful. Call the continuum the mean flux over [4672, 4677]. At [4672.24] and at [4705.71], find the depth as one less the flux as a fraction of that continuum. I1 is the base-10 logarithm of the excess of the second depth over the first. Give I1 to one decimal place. -1.2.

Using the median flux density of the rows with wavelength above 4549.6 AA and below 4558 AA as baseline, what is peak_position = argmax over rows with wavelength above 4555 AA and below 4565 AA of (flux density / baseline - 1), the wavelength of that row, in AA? 4564.83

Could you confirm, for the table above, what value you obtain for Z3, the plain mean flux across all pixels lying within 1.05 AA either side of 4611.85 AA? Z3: 4.2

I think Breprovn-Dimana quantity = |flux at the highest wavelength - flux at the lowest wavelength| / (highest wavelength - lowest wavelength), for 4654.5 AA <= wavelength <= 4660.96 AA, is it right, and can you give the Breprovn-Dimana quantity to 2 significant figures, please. 0.10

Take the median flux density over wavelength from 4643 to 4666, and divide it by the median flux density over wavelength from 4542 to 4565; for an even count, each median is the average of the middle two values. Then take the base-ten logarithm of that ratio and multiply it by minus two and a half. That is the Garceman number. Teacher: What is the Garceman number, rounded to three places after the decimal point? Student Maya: -0.029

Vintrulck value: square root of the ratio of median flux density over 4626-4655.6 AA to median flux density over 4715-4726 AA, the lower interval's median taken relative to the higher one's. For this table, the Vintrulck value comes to 1.00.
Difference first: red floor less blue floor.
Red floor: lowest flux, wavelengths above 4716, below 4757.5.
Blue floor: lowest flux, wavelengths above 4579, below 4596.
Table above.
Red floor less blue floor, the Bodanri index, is -0.24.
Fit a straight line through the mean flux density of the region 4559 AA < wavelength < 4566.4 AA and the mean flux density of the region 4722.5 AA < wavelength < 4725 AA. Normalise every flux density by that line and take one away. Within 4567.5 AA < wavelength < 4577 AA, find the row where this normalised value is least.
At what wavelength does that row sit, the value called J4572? 4572.20 AA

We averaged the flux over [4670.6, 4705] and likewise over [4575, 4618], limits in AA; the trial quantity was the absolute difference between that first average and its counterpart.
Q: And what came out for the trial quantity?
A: 0.09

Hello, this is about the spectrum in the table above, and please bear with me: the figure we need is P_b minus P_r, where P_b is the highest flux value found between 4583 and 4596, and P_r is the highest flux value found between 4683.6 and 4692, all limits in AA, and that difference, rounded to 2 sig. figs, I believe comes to 0.59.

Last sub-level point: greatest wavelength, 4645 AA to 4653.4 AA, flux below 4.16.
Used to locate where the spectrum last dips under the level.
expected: 4652.91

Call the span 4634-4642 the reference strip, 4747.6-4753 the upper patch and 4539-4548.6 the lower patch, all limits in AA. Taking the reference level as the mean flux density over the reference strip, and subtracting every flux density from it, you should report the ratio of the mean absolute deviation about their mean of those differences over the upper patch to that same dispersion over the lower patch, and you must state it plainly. 0.2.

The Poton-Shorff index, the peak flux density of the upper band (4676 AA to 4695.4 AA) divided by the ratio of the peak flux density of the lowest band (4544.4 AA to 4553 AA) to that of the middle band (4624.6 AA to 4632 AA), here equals 4.8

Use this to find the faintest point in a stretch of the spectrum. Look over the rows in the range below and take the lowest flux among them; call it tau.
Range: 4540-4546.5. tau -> 3.31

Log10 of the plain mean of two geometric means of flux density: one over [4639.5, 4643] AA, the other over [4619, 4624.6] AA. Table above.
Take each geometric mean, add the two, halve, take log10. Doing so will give 0.610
